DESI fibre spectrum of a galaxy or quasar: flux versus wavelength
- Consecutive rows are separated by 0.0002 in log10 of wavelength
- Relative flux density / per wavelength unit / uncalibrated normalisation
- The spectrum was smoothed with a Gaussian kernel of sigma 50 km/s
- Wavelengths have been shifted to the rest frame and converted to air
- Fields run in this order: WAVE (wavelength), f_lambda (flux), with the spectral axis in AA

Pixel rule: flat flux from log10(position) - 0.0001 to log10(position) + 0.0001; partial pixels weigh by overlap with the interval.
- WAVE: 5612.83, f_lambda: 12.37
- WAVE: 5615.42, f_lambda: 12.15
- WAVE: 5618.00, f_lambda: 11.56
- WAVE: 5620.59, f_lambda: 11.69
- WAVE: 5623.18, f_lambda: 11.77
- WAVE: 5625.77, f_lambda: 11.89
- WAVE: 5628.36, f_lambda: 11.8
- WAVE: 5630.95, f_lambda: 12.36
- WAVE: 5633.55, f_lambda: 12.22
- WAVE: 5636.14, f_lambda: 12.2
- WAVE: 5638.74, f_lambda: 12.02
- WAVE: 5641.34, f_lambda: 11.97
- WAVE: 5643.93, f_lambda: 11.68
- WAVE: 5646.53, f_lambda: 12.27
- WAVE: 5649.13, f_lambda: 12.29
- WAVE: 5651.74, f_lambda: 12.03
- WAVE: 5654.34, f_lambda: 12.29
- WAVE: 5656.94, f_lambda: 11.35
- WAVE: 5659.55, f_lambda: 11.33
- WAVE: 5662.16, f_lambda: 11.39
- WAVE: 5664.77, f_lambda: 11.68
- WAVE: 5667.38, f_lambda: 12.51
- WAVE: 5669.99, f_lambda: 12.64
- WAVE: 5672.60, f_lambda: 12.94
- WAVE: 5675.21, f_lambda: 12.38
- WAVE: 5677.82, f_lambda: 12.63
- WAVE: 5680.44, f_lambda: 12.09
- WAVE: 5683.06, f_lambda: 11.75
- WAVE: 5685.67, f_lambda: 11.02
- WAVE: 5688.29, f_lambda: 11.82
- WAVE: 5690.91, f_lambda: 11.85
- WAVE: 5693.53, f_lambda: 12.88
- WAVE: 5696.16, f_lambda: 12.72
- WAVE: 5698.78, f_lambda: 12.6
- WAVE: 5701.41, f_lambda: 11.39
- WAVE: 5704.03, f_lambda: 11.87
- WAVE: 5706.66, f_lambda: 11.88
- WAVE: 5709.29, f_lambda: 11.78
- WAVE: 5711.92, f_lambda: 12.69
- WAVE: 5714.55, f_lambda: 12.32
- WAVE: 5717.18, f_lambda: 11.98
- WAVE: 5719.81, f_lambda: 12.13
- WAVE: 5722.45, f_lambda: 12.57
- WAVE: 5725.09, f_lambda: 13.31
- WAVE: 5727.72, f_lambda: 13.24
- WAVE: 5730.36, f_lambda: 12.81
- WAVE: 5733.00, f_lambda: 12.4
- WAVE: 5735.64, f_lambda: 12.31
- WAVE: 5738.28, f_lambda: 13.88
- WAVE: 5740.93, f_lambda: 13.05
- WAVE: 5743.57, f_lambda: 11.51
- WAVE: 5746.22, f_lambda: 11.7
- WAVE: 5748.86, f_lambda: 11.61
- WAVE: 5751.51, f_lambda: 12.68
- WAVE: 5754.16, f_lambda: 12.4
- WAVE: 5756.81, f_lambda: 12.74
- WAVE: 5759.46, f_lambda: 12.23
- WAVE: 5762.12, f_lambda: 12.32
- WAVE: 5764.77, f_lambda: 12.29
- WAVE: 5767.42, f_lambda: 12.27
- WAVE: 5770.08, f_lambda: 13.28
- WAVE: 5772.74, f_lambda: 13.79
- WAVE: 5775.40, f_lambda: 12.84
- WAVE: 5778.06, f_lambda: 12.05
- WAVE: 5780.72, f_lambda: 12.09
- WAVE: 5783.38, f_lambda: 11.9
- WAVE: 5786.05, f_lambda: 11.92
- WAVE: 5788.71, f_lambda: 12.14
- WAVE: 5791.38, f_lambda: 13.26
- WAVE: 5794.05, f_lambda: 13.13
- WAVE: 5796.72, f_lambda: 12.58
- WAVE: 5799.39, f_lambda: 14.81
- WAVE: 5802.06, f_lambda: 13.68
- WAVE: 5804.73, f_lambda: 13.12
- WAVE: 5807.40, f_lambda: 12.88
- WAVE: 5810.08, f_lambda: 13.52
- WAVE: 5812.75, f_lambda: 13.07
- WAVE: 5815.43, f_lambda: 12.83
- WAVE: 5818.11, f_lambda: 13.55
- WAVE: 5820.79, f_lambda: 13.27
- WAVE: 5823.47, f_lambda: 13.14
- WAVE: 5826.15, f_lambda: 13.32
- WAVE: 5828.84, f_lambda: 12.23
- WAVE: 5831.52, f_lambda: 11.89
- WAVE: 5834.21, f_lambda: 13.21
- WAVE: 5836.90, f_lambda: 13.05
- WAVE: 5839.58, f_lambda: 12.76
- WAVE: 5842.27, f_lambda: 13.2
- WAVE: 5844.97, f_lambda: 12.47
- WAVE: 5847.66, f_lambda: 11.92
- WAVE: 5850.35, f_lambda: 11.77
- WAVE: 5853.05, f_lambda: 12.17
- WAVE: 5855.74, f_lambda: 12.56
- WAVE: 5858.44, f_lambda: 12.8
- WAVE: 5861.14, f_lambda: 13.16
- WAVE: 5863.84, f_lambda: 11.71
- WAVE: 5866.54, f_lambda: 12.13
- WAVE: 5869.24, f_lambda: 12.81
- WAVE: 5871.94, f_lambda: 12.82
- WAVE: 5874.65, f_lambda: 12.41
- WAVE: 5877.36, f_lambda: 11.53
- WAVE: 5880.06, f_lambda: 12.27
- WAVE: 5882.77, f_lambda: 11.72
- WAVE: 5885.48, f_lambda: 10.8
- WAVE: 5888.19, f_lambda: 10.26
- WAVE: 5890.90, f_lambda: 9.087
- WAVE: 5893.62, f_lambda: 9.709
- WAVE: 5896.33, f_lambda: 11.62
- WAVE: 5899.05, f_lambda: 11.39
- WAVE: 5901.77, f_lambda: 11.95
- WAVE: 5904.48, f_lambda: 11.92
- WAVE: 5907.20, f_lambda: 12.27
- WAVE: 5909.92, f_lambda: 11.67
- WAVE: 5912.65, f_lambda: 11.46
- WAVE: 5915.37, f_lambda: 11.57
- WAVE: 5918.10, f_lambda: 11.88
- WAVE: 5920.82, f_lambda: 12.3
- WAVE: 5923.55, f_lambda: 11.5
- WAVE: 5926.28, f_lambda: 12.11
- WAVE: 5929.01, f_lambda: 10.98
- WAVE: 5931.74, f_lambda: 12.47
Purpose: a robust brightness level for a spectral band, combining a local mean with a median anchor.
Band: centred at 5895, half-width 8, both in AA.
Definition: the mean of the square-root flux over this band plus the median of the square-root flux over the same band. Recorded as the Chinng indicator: 6.55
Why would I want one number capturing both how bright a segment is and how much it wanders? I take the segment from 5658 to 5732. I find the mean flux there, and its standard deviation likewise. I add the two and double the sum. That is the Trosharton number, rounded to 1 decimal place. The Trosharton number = 25.6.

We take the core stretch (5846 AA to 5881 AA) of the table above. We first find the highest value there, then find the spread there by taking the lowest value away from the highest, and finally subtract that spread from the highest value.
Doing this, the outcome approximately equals 11.53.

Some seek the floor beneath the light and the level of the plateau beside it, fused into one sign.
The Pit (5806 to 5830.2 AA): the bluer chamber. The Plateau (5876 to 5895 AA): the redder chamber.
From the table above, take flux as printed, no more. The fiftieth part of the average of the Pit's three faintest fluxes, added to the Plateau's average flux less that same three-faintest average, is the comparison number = -1.6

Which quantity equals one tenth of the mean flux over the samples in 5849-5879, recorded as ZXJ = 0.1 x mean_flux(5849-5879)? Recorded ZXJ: 1.24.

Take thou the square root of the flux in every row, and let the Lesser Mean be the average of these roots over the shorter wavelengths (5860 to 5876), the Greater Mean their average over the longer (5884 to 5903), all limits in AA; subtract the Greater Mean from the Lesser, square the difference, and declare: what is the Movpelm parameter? 0.073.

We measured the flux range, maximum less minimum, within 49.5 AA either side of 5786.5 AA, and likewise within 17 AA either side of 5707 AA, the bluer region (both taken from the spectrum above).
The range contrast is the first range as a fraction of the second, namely 2.2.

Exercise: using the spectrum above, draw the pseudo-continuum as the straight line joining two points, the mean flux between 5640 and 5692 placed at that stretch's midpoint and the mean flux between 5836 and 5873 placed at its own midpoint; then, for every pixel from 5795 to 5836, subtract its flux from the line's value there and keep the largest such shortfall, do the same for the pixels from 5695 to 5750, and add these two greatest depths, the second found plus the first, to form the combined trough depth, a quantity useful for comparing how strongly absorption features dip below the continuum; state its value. 1.27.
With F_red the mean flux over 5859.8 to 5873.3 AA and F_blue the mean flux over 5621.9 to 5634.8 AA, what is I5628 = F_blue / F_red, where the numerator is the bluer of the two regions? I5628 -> 0.96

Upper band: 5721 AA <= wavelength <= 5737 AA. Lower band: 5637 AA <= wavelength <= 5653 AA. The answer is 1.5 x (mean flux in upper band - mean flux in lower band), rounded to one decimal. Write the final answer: 1.1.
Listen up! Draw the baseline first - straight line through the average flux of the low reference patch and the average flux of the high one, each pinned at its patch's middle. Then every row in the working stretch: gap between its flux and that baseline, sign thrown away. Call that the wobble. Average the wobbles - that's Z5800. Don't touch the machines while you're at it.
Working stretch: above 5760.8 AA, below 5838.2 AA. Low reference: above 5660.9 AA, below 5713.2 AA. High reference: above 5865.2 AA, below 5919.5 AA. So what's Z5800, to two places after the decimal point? 1.06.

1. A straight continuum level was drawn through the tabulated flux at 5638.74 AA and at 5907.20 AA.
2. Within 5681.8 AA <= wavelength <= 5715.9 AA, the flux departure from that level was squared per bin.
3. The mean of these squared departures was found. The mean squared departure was 0.29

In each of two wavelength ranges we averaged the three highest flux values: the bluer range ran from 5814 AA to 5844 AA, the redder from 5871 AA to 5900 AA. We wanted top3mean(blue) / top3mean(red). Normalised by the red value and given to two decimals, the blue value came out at 1.07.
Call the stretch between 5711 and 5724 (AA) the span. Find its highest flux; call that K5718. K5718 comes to 12.69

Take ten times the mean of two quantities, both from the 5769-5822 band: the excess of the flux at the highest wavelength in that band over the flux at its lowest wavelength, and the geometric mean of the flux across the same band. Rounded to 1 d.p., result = 64.8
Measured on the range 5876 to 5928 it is 59.8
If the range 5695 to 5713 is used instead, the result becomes 60.5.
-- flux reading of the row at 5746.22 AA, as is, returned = 11.7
